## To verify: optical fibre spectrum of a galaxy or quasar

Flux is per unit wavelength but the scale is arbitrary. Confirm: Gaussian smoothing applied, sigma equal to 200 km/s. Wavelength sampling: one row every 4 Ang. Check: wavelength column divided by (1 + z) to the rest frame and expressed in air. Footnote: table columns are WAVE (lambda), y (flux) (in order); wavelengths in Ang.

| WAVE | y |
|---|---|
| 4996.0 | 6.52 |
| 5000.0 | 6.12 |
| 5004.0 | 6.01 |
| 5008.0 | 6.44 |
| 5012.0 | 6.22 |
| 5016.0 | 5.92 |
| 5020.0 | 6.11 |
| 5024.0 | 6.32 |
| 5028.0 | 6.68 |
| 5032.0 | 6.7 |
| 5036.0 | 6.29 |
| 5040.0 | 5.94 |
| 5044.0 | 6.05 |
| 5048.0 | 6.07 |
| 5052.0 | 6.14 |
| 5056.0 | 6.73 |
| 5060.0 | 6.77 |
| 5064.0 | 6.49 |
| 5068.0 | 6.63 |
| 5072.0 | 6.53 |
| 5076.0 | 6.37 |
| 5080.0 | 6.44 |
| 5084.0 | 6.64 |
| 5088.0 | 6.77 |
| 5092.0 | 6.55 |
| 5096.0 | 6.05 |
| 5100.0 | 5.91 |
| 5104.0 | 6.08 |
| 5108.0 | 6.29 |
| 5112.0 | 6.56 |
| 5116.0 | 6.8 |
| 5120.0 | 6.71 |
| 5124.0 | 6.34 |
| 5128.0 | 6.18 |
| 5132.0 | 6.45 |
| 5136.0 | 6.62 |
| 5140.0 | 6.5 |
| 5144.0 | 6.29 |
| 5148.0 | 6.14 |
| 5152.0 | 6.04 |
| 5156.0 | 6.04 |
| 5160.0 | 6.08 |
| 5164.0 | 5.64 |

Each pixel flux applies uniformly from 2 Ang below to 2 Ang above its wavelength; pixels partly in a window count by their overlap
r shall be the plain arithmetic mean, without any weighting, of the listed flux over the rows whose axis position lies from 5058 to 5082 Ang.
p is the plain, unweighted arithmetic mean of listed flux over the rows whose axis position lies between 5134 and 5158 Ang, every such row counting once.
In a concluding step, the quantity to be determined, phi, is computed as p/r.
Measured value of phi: 0.96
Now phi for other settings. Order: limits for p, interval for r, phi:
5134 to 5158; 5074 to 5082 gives 0.98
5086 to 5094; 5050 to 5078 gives 1.02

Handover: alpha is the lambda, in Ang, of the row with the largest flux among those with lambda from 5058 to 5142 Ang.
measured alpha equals 5116.0 Ang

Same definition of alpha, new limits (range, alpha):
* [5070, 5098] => 5088.0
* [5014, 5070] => 5060.0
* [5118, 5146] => 5120.0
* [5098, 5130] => 5116.0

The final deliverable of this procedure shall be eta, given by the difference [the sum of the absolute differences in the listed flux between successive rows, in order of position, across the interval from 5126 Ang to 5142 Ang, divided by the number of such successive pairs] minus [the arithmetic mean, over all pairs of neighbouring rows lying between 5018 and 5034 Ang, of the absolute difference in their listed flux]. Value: 0.0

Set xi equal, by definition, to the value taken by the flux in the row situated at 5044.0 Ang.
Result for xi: 6.05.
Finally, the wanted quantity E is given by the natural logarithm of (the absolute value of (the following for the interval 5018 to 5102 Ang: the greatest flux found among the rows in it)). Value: 1.913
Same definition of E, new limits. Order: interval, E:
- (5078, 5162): 1.917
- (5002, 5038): 1.902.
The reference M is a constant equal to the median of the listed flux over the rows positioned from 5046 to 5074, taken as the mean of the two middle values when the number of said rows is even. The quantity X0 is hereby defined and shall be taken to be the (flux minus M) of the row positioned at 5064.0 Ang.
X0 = -0.04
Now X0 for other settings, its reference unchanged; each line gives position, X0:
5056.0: 0.20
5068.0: 0.10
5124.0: -0.19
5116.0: 0.27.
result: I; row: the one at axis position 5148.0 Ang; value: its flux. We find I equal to 6.14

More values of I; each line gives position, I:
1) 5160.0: 6.08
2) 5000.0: 6.12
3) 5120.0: 6.71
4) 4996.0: 6.52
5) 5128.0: 6.18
